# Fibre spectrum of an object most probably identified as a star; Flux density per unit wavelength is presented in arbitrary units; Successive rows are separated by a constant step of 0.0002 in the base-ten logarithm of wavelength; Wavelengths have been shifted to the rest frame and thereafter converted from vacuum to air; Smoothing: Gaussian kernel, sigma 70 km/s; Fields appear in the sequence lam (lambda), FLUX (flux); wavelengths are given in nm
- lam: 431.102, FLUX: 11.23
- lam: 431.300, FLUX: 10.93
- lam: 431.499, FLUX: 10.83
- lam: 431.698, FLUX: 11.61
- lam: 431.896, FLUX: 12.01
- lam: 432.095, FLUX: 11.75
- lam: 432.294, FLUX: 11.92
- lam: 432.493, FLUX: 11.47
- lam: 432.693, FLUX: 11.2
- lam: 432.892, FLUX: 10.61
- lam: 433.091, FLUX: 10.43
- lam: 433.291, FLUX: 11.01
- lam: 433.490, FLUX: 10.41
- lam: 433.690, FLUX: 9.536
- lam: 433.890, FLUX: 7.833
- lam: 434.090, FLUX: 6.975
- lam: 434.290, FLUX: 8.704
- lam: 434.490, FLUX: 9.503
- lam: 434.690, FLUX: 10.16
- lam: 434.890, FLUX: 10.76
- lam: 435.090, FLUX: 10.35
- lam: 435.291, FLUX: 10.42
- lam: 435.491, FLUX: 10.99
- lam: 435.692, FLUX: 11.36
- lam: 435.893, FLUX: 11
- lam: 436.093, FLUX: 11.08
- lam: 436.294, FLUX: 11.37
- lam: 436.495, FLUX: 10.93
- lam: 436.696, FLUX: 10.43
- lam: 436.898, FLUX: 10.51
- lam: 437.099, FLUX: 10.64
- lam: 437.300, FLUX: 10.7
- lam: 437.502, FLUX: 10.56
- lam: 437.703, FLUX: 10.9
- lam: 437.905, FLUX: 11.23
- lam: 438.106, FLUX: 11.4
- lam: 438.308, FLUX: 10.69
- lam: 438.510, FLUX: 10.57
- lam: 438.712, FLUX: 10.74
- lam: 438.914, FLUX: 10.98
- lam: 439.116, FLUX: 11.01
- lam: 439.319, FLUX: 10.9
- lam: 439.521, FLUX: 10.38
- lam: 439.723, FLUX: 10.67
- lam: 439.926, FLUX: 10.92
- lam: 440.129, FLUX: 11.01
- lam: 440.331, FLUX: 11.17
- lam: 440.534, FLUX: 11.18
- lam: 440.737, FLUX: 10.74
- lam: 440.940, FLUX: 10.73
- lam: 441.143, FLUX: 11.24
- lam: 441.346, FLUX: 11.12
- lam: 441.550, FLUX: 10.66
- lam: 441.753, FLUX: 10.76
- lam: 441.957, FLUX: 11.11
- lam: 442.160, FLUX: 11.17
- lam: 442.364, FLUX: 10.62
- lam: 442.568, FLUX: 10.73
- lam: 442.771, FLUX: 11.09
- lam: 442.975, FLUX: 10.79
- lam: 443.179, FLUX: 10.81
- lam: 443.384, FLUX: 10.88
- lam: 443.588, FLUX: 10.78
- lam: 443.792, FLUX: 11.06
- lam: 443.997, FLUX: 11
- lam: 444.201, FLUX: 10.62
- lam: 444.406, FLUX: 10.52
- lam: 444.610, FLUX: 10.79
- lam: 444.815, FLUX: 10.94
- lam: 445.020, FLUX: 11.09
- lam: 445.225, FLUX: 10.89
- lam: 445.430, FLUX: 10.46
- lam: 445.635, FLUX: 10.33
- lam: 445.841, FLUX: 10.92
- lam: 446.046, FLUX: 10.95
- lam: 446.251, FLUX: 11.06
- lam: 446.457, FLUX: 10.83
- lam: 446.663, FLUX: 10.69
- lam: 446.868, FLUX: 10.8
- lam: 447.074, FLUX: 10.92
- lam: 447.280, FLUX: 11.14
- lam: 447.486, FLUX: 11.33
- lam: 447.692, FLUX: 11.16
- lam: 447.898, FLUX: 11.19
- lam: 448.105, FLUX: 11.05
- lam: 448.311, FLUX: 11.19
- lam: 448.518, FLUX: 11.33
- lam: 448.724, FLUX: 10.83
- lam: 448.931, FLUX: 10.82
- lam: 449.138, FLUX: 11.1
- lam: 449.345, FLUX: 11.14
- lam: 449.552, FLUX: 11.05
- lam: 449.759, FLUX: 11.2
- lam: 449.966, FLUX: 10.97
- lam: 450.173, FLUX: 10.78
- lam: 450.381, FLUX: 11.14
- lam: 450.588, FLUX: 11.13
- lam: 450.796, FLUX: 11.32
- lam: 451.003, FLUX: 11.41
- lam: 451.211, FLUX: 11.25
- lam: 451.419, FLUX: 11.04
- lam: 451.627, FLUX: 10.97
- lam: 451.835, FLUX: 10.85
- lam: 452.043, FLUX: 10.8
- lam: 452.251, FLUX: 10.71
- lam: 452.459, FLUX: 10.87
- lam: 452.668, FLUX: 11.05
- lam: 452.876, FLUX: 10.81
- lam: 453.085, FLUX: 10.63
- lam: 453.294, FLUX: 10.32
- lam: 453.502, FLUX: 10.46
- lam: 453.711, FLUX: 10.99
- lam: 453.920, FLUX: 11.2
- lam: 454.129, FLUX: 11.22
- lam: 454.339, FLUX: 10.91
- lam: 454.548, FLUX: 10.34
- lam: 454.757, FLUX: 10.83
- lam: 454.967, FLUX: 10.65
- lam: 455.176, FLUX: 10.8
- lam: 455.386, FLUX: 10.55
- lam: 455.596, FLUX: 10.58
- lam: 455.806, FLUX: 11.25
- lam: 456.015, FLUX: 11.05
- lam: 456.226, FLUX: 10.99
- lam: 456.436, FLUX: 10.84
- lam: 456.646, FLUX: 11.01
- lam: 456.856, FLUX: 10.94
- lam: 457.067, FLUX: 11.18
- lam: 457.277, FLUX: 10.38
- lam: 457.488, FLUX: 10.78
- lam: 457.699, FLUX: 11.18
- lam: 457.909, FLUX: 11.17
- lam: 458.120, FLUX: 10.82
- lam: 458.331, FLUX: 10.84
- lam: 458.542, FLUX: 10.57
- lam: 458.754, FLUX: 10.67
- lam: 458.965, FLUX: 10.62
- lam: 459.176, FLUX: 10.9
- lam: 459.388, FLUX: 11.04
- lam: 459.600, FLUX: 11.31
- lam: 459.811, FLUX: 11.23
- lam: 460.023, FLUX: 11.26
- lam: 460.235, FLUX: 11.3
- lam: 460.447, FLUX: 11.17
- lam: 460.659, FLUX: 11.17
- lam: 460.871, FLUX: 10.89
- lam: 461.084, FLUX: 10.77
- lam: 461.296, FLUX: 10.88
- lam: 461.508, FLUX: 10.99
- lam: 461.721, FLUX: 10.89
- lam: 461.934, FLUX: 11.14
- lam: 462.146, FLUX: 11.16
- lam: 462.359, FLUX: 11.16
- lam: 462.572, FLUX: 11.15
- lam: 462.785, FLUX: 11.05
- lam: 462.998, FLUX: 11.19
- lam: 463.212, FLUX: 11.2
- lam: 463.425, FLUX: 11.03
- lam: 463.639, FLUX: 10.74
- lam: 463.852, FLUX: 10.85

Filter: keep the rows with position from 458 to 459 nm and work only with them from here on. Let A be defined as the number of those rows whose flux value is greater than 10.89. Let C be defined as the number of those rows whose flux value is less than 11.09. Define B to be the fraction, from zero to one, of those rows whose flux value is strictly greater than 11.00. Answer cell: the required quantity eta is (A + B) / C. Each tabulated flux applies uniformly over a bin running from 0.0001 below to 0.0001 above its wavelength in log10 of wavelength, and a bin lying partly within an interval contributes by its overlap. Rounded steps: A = 0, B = 0.0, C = 5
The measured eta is 0.0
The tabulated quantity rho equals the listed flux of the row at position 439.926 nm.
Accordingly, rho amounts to 10.92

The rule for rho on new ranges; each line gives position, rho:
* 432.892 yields 10.61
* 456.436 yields 10.84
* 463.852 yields 10.85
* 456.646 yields 11.01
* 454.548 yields 10.34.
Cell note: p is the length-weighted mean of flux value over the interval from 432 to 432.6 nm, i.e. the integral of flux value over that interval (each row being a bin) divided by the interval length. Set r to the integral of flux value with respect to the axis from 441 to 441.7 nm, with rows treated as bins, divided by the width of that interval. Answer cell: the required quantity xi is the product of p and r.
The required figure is 128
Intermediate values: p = 11.7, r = 11.0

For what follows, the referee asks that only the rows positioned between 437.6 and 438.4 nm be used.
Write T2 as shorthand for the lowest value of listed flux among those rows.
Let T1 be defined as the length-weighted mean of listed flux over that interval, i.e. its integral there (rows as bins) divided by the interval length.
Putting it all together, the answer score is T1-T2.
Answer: 0.4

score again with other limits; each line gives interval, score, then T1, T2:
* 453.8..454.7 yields 0.6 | 10.9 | 10.34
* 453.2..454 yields 0.4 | 10.7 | 10.32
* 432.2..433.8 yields 1.3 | 10.8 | 9.536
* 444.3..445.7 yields 0.4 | 10.7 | 10.33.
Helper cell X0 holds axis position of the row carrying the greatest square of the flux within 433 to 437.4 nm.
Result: 436.294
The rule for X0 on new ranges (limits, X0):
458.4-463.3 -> 459.600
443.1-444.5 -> 443.792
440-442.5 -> 441.143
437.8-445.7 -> 438.106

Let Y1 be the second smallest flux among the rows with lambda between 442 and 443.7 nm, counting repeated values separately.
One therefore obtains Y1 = 10.73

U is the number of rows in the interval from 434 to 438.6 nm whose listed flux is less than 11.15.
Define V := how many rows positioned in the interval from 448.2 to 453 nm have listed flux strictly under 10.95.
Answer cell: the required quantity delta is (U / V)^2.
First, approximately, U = 19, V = 8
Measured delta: 5.6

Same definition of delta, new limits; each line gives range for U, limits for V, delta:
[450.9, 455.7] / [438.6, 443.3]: 2.1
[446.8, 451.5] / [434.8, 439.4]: 1.0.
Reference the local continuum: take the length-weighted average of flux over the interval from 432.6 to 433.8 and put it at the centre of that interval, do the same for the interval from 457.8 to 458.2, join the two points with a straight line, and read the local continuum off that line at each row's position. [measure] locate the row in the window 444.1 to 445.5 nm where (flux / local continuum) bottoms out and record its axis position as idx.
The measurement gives 445.430 nm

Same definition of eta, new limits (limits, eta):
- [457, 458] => 1.8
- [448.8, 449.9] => 2.4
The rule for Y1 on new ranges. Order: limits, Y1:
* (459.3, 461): 11.04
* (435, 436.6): 10.42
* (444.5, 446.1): 10.46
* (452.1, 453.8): 10.46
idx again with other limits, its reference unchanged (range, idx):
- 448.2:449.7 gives 448.931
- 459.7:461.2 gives 461.084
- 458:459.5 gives 458.542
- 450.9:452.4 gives 452.251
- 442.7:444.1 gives 443.588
